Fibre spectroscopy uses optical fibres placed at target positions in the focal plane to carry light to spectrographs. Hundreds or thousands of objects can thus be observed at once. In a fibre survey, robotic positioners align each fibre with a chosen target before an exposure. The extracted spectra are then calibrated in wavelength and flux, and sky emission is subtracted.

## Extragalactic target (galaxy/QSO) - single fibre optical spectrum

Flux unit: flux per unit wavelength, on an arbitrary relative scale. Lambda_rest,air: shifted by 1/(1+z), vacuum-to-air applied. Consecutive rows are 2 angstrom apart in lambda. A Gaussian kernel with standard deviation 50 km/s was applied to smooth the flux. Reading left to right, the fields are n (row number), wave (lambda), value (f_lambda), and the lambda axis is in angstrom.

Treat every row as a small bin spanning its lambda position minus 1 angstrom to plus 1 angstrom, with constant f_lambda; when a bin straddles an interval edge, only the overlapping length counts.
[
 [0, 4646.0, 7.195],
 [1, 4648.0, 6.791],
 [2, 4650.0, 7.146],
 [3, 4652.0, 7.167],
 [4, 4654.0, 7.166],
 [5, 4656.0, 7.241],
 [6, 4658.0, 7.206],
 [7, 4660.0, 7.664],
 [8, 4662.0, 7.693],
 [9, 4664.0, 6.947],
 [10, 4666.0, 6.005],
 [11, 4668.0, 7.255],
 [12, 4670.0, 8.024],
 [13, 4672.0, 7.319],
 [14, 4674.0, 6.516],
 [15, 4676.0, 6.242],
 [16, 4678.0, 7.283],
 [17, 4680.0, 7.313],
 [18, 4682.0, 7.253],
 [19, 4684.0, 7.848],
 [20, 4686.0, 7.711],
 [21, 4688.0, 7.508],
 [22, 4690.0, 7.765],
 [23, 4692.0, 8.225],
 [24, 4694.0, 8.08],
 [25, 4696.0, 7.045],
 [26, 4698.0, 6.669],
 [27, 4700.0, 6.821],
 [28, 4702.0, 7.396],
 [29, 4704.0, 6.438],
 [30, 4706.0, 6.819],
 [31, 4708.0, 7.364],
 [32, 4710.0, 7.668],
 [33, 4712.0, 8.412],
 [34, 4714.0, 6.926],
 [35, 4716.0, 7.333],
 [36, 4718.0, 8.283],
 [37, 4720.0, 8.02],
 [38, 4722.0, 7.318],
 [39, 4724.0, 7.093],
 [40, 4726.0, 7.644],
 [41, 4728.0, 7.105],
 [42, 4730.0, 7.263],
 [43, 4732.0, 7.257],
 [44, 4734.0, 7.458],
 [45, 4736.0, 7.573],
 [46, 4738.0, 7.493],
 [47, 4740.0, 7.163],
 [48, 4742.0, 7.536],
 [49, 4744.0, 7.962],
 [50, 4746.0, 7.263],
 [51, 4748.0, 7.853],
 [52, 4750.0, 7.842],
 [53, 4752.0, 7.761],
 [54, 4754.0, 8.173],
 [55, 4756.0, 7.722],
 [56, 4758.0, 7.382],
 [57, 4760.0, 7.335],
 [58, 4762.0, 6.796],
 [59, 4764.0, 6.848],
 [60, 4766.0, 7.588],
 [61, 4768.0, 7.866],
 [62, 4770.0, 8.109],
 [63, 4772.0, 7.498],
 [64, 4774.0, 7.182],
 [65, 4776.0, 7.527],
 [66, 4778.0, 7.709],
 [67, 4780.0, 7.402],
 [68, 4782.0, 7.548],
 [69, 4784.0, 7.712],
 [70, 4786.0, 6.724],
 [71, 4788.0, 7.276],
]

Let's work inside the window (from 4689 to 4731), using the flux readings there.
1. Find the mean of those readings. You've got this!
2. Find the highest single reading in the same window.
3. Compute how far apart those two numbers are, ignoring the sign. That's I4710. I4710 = 1.00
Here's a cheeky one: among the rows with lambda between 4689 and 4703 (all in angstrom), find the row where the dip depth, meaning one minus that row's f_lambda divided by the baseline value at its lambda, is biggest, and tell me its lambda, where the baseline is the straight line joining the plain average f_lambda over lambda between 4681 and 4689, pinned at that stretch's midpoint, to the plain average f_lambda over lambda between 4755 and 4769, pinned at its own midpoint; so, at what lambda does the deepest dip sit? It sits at 4698.0 angstrom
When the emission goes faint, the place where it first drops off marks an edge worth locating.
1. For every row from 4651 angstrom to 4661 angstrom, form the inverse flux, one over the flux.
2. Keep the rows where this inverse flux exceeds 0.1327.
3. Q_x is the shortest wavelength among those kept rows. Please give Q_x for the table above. 4652.0 angstrom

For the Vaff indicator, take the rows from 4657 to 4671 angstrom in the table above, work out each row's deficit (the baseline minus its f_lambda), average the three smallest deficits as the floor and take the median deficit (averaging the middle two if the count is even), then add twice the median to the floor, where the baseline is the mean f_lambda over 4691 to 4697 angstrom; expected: 1.0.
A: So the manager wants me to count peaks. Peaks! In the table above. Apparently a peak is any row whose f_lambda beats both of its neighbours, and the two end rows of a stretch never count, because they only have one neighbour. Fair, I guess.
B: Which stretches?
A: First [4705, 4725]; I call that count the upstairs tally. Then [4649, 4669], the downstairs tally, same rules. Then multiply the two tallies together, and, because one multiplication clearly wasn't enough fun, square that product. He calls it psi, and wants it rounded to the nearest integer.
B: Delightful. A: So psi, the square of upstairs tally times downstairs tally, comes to 36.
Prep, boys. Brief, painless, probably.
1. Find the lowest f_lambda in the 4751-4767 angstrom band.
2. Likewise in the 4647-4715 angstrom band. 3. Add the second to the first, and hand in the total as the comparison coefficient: 12.8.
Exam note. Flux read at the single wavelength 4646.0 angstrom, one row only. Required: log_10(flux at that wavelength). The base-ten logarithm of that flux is 0.857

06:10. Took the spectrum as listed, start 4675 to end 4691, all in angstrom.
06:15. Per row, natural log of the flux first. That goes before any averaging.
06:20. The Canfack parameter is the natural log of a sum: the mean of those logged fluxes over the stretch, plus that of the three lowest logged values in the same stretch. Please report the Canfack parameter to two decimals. 1.37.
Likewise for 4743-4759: 1.40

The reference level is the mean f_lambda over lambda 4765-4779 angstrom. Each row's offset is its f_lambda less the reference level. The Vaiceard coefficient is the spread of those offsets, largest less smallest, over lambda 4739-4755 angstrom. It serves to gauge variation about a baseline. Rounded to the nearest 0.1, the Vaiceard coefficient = 1.0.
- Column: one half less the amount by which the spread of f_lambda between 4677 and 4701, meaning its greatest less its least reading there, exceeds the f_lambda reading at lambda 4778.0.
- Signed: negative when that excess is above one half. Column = 6.7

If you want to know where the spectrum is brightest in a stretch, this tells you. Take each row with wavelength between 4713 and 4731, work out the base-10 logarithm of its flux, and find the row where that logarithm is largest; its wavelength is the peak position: 4718.0 angstrom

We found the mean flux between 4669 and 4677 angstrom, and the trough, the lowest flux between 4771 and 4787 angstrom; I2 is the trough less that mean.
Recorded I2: -0.30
